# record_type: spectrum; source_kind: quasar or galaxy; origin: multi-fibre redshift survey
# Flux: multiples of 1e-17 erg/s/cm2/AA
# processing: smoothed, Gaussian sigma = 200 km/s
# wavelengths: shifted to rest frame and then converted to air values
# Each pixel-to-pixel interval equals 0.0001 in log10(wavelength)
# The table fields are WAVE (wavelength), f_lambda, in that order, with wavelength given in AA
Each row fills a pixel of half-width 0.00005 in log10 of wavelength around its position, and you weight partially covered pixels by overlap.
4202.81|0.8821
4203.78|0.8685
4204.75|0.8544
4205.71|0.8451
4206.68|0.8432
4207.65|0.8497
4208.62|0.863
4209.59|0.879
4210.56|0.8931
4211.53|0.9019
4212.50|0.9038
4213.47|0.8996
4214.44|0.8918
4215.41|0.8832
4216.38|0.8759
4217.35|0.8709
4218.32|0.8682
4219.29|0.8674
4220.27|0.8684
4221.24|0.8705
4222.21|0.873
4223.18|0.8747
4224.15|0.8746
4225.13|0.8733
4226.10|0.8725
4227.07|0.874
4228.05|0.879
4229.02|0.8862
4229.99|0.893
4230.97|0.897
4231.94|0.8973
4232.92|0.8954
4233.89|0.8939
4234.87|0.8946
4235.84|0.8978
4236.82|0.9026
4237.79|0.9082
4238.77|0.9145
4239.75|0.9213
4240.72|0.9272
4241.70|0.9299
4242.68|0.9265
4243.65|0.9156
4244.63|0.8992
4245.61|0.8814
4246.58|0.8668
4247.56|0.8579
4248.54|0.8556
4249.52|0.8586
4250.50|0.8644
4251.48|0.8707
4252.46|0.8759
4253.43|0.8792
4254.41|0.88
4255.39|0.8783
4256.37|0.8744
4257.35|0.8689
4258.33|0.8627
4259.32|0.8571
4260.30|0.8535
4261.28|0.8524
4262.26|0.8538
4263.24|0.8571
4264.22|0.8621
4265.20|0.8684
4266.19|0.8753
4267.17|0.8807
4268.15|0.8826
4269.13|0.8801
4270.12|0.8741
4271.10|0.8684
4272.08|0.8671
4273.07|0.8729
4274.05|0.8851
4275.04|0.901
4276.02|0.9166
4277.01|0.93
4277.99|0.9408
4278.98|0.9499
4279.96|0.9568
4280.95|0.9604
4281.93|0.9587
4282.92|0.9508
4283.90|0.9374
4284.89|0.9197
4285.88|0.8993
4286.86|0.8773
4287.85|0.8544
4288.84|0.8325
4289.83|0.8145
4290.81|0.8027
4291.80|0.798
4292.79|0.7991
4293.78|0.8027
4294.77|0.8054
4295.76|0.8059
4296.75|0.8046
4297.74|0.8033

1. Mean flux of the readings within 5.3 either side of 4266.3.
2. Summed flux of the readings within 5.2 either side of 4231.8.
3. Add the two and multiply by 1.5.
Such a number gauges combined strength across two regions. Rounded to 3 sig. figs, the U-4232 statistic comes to 16.0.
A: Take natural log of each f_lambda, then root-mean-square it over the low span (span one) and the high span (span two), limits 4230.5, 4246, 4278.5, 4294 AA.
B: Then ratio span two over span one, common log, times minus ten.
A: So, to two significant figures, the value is -1.7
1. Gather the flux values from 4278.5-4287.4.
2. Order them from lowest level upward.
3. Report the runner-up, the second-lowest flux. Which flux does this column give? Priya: 0.8993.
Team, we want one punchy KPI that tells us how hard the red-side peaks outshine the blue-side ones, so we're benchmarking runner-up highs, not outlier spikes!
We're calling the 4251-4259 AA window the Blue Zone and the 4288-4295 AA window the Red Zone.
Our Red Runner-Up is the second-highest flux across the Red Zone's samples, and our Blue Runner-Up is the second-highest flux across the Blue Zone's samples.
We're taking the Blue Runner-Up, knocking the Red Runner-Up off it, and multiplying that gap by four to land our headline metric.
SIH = 0.3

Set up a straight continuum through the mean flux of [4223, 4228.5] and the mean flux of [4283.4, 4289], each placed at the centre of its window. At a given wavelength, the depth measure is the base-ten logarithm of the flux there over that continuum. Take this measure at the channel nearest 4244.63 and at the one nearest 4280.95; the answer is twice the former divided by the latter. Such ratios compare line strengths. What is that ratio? 0.6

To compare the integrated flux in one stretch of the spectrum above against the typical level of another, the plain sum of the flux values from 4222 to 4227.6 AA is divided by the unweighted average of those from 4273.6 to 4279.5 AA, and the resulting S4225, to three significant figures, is 5.69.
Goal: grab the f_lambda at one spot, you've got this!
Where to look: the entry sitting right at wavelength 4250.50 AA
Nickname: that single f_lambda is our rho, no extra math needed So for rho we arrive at 0.8644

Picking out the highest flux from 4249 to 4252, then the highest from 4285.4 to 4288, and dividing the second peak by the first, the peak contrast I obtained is 1.03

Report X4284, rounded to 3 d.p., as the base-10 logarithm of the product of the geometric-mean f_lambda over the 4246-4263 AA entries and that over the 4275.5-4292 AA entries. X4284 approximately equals -0.110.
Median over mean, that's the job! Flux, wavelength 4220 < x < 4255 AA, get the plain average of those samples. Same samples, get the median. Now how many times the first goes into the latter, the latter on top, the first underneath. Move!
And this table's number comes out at 0.99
